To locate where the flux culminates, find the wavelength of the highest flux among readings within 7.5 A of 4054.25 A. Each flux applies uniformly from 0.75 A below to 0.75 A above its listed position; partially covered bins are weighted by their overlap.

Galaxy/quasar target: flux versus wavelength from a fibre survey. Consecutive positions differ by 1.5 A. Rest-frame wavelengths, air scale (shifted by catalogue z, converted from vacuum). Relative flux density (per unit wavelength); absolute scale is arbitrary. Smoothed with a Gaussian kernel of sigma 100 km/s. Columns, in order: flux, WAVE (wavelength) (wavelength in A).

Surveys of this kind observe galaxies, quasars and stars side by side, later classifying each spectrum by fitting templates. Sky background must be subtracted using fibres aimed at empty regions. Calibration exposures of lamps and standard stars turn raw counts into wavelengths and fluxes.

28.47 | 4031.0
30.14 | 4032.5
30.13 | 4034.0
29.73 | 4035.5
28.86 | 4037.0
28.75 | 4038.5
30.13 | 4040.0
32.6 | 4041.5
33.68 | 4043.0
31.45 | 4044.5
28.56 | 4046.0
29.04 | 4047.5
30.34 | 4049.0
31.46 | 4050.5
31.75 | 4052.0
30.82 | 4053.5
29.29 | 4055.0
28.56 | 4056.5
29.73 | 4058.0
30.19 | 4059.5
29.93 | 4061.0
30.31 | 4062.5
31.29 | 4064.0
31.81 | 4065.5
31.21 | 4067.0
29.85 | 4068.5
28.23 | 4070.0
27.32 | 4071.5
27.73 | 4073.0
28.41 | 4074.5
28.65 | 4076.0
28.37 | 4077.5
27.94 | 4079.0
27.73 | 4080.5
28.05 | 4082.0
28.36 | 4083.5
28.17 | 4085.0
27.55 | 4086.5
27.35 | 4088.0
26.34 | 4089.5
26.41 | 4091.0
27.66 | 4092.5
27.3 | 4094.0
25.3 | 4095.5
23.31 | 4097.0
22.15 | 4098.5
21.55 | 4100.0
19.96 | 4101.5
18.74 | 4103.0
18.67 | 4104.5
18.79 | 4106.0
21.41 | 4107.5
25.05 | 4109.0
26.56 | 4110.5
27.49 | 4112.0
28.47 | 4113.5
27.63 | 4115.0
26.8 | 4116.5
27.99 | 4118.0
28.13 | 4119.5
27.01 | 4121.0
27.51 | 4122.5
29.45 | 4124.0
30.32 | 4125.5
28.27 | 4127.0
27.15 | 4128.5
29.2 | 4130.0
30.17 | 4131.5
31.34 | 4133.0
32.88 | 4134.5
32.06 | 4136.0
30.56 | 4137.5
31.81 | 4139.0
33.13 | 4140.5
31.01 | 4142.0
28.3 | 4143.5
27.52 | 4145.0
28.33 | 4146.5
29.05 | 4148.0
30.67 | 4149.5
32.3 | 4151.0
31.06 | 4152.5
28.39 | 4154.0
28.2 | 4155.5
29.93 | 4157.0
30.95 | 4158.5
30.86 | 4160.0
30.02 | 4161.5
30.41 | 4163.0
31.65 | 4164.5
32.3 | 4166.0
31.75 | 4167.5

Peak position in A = 4052.0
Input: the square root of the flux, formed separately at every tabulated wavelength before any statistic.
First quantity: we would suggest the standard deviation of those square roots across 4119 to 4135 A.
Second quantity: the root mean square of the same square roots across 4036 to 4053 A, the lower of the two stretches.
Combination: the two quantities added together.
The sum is 5.7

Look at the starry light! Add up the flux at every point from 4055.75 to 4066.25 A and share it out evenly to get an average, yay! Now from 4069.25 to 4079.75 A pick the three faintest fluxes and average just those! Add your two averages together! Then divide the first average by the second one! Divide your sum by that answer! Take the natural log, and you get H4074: 4.0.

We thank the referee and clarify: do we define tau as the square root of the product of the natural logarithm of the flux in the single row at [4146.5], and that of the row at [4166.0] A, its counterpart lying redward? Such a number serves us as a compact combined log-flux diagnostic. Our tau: 3.41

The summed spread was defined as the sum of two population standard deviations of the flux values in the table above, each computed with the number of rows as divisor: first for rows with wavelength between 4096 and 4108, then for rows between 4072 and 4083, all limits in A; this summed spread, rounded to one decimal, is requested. 2.0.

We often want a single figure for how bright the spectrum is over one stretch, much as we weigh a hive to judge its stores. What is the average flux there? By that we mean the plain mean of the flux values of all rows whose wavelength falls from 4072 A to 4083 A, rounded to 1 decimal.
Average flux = 28.1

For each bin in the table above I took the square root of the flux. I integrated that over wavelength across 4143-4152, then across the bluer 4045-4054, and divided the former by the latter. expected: 0.98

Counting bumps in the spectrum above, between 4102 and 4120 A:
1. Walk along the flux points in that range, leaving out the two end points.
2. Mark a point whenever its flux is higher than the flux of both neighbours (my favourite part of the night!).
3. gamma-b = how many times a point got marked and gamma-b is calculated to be 1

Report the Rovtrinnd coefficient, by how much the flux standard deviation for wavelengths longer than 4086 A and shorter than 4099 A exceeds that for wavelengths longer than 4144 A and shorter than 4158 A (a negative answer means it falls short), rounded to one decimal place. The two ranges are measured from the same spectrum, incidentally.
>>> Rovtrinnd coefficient 0.4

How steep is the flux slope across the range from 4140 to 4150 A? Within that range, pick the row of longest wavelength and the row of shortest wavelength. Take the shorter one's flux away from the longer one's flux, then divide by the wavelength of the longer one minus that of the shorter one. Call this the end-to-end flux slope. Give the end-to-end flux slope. -0.27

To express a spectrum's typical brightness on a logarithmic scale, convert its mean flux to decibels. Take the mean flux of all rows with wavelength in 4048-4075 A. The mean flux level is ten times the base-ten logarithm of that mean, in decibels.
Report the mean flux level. 14.8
